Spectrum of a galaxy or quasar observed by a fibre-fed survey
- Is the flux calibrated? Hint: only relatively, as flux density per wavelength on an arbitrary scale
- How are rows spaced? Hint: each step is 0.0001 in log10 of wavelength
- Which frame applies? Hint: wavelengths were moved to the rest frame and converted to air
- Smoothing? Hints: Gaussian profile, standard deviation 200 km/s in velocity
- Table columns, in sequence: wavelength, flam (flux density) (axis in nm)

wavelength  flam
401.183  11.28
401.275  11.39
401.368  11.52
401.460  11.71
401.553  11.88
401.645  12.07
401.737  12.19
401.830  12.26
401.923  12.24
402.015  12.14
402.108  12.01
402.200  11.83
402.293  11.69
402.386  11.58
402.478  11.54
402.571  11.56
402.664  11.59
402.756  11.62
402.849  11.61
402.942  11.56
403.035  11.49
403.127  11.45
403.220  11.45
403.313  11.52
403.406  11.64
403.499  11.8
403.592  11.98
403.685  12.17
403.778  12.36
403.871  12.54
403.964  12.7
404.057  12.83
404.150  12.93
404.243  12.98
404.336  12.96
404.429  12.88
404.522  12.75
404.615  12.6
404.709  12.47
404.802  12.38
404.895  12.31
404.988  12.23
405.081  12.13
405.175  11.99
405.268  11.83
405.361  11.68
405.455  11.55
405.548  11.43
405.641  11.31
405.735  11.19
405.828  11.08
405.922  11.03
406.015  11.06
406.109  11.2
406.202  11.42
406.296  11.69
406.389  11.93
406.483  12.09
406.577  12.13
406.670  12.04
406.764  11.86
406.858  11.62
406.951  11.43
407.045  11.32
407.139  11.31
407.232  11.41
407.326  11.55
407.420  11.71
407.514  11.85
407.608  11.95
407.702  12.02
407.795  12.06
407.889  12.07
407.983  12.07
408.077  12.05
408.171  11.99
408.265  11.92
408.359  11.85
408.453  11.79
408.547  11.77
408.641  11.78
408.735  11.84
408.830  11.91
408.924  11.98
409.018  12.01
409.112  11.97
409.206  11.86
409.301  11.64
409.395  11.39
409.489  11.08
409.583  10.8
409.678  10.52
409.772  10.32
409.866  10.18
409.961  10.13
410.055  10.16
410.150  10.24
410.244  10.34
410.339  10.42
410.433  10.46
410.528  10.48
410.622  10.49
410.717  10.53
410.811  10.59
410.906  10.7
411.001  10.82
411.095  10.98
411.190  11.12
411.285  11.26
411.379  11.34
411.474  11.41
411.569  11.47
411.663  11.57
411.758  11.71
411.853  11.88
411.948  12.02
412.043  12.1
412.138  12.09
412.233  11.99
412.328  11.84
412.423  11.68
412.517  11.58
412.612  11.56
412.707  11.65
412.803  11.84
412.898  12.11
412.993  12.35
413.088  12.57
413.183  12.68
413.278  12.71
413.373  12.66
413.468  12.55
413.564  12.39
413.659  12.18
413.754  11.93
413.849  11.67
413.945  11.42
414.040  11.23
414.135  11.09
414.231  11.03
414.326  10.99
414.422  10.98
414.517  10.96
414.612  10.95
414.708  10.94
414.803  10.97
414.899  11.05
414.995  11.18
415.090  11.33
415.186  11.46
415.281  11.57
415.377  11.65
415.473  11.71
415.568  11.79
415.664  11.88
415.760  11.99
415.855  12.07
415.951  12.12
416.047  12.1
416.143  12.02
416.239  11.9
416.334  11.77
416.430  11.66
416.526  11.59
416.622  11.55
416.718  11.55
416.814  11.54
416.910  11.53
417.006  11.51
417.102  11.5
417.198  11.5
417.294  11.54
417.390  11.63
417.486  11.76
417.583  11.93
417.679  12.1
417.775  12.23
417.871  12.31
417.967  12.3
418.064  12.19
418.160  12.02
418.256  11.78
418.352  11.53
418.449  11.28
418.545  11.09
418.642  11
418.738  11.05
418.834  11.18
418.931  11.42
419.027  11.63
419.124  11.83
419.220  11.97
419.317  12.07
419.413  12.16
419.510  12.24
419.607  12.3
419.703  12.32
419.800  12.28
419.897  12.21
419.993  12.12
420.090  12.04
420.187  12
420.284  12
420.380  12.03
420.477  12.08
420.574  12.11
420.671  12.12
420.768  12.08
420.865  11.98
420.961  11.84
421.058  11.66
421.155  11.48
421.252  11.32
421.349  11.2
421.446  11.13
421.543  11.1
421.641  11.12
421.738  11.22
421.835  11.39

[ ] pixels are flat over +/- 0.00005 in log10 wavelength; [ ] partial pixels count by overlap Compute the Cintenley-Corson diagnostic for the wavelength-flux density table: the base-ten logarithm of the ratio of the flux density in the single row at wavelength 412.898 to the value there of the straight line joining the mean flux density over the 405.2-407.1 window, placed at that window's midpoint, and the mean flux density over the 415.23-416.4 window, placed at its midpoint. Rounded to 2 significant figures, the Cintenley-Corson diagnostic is 0.012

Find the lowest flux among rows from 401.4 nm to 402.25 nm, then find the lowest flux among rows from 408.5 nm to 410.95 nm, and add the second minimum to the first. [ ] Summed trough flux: 21.8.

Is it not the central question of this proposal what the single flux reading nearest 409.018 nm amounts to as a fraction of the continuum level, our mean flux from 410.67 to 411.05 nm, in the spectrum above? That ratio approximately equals 1.13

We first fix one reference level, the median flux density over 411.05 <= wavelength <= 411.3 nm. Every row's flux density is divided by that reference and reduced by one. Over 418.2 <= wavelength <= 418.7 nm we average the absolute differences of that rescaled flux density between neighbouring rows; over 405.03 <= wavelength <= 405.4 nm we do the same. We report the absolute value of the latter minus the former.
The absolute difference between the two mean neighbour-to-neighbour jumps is 0.0040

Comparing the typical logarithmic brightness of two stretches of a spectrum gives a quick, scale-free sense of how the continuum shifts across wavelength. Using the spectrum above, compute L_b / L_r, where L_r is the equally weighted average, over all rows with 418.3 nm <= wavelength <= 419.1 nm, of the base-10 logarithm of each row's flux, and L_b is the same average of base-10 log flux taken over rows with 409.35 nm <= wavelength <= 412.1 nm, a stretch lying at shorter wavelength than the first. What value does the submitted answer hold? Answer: 0.99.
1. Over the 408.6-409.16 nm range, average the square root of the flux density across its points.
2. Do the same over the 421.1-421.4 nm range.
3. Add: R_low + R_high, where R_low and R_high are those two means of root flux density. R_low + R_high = 6.82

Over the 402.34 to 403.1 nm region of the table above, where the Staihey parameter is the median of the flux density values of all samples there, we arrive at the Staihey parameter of 11.6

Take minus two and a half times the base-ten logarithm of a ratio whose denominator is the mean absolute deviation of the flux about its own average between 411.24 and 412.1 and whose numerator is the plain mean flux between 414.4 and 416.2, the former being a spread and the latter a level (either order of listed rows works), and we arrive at -4.1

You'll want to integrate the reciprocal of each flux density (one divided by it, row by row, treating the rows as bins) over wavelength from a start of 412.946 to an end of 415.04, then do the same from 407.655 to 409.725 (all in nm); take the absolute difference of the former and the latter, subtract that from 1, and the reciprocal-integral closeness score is 0.996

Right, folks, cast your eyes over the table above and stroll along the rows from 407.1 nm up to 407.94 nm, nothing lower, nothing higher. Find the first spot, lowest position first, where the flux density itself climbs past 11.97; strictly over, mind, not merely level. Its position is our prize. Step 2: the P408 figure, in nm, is 407.702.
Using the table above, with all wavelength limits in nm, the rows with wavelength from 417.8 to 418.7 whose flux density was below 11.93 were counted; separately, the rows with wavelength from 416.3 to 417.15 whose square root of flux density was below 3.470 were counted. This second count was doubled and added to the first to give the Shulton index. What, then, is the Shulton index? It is 23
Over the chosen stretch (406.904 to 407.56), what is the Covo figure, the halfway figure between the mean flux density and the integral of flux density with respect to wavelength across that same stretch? 9.5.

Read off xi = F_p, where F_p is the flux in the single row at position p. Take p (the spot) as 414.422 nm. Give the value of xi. 10.98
